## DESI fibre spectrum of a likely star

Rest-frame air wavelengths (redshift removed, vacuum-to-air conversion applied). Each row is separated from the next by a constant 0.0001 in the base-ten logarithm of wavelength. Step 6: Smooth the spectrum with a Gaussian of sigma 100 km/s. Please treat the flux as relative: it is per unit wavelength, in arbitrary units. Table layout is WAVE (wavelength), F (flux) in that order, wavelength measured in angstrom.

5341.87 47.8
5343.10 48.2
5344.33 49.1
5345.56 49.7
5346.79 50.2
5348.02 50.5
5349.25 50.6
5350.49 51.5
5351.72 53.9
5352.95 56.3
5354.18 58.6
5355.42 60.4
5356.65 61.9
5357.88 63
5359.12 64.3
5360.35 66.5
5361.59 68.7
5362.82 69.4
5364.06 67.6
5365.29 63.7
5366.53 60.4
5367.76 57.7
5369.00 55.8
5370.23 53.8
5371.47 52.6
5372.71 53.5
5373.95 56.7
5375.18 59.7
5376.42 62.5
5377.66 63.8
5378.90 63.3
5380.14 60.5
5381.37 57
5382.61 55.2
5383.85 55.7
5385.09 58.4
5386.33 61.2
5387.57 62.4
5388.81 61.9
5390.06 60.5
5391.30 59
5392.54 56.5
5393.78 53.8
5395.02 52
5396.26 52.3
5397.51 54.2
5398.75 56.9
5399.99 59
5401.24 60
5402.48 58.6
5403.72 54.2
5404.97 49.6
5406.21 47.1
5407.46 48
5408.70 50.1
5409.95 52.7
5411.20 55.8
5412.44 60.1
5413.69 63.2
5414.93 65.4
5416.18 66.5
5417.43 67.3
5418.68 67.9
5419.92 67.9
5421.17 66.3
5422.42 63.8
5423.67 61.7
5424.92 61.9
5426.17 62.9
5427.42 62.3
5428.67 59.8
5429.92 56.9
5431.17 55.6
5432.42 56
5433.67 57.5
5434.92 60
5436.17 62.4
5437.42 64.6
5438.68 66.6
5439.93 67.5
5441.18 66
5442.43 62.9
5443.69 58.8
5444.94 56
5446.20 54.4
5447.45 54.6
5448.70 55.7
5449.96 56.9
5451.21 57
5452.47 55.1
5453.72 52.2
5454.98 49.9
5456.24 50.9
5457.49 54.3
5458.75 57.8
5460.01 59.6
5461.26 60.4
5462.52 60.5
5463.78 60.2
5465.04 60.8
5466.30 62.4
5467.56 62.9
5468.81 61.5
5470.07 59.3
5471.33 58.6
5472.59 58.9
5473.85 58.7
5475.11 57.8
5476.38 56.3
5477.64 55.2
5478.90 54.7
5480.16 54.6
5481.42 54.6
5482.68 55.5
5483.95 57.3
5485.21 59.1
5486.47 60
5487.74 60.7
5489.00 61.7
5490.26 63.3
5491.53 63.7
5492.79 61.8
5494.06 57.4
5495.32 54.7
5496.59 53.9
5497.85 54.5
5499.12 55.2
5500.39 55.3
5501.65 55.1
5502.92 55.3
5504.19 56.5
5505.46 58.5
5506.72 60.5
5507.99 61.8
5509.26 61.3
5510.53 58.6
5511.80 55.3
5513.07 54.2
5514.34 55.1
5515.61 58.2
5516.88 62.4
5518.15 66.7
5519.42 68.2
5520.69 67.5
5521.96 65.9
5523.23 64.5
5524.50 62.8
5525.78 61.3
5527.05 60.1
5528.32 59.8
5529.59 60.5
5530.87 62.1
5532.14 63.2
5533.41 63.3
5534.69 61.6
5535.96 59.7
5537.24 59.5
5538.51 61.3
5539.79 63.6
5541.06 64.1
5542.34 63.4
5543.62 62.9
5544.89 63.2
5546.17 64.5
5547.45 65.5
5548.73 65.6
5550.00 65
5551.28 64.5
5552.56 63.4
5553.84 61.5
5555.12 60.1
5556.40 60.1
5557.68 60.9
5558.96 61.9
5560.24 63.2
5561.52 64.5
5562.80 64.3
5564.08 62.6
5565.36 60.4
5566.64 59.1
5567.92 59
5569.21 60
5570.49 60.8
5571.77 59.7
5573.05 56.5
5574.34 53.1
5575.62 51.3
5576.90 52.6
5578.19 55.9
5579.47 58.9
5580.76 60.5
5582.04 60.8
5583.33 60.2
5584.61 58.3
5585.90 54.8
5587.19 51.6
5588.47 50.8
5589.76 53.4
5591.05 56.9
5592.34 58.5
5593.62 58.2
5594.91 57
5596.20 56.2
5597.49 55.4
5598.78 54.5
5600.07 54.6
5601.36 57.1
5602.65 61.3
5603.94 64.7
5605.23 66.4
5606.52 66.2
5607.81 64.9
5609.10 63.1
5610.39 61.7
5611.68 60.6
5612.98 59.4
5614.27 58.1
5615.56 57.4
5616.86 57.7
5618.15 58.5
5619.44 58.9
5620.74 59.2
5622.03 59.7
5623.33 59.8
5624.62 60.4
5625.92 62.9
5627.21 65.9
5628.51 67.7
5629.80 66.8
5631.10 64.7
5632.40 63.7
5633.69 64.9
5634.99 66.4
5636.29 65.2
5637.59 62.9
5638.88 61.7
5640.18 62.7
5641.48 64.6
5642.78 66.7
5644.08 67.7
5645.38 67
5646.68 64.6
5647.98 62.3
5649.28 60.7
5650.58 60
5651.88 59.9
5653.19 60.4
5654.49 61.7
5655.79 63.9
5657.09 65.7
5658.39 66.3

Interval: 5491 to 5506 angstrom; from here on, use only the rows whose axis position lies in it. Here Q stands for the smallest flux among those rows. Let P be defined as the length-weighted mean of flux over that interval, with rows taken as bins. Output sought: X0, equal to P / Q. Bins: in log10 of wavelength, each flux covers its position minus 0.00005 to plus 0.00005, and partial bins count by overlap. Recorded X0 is 1.053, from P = 57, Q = 53.9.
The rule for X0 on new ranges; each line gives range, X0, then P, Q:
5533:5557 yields 1.055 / 63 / 59.5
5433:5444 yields 1.096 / 63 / 57.5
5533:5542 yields 1.040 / 62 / 59.5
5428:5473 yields 1.177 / 59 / 49.9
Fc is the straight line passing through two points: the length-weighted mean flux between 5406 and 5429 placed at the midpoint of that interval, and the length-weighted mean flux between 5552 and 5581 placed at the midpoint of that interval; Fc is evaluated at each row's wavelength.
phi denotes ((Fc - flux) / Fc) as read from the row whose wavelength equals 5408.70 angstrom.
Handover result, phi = 0.18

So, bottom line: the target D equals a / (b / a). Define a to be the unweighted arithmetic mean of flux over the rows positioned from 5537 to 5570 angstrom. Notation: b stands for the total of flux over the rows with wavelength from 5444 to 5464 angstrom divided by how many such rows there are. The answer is 70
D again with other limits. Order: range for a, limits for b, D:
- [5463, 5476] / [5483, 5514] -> 62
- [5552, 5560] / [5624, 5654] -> 59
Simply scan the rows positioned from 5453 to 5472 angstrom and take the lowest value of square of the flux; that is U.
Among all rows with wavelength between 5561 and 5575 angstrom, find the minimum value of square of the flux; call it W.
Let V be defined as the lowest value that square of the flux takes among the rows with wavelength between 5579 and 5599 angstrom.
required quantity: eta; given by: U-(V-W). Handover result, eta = 2729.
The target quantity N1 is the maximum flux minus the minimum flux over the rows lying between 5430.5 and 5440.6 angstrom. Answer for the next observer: 11.9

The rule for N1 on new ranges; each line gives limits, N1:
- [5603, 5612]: 5.8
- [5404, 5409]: 3.0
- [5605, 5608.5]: 1.5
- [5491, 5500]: 9.8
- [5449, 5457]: 7.1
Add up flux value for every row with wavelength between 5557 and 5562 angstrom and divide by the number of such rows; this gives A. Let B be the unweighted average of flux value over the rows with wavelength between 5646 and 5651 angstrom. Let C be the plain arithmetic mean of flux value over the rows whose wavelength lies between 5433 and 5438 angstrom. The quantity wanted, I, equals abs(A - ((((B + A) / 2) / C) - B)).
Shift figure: 124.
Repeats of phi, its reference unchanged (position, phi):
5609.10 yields -0.07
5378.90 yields -0.04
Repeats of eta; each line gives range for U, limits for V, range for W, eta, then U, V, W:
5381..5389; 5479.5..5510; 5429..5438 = 3233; 3047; 2905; 3091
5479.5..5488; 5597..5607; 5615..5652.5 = 3306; 2981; 2970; 3295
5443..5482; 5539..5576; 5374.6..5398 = 2562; 2490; 2632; 2704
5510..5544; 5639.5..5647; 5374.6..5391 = 2053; 2938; 3931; 3047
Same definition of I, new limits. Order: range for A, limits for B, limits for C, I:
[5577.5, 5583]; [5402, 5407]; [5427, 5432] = 110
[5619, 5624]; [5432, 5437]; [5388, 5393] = 117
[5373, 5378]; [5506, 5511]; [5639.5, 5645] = 120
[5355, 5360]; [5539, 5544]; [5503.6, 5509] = 125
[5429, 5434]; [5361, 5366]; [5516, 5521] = 123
